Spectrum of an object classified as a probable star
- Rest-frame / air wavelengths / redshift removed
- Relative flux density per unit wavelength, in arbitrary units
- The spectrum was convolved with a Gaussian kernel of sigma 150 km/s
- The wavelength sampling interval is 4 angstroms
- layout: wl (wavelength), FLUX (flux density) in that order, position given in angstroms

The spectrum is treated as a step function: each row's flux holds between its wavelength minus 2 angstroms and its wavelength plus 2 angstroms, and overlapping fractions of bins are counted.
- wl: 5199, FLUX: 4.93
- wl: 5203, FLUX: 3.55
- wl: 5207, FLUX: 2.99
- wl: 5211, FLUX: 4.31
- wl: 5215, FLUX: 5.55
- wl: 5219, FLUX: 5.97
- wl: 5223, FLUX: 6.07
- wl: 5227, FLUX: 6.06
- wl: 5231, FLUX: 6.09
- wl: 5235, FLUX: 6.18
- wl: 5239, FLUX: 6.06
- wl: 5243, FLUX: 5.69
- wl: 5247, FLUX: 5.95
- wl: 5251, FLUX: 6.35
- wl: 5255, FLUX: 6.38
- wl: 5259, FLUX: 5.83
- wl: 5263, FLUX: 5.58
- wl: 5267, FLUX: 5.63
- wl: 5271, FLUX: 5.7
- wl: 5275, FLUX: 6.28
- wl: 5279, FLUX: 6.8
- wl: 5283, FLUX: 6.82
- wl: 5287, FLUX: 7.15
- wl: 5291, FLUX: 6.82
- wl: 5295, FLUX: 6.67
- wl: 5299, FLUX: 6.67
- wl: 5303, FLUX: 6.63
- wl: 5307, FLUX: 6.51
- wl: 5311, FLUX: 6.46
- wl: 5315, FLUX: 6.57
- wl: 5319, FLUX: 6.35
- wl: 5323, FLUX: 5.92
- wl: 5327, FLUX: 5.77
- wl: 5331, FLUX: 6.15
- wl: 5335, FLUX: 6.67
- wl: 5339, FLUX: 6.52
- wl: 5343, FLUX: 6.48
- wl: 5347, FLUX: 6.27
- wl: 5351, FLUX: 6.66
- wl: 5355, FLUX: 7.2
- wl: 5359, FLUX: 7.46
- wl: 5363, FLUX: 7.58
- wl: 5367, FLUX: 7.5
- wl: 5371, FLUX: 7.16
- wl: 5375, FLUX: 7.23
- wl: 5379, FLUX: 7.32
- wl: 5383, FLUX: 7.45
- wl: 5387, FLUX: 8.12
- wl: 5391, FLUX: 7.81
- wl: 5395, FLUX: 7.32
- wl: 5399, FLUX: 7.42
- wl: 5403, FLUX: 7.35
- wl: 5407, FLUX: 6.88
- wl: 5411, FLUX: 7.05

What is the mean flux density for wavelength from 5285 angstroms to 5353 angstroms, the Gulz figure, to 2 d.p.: 6.49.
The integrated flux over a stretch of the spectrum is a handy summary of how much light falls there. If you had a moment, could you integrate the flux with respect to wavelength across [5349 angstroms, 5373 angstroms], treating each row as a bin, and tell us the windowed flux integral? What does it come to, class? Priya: 174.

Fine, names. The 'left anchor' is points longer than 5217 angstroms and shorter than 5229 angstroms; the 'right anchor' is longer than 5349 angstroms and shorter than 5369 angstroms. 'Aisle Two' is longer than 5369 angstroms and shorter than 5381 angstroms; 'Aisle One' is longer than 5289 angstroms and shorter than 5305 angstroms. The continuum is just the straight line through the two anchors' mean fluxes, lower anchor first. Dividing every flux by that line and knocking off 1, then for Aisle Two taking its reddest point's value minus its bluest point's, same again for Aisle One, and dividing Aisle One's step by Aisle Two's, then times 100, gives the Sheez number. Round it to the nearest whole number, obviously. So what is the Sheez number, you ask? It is -375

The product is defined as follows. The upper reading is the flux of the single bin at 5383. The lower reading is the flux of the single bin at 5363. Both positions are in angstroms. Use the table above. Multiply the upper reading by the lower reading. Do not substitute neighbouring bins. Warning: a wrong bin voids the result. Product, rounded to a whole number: 56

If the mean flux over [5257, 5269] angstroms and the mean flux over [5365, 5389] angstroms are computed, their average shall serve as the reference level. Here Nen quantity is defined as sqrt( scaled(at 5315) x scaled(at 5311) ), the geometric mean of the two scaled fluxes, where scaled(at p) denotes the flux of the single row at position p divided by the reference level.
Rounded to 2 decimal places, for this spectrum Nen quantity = 0.99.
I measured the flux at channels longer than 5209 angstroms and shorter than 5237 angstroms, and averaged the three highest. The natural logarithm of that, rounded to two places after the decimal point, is 1.81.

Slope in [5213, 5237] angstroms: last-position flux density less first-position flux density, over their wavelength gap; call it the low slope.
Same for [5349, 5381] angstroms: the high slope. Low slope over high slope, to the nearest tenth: 1.3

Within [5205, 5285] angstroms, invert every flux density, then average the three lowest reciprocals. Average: 0.150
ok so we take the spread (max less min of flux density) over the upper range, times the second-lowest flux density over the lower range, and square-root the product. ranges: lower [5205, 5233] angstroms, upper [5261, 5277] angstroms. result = 1.7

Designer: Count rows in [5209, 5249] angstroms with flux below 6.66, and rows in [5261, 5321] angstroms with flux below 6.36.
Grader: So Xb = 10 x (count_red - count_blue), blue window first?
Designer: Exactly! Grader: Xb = -50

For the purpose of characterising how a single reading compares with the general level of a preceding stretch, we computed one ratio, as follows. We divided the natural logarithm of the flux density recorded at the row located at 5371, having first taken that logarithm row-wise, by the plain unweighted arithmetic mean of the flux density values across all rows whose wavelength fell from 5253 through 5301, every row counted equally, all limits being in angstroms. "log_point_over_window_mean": 0.309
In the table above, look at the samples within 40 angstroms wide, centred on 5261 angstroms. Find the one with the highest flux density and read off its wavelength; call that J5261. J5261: 5279 angstroms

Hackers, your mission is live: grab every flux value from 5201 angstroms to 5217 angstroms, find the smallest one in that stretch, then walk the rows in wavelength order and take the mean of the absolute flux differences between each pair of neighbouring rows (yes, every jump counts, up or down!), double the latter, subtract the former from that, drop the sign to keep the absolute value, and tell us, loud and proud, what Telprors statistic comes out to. 0.91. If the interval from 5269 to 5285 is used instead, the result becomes 4.95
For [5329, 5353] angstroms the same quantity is 5.63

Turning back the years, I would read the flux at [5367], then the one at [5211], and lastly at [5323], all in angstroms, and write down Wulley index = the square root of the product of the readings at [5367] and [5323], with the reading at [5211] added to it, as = 11.0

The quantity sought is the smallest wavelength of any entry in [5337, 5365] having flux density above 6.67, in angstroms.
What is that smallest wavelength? 5355 angstroms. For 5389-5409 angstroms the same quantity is 5391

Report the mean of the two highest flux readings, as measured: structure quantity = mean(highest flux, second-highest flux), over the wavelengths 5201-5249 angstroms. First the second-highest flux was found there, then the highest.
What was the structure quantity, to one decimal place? 6.1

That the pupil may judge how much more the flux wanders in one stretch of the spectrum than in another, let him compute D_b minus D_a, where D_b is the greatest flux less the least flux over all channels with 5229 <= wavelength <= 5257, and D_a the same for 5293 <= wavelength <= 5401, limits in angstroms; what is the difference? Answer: -1.7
